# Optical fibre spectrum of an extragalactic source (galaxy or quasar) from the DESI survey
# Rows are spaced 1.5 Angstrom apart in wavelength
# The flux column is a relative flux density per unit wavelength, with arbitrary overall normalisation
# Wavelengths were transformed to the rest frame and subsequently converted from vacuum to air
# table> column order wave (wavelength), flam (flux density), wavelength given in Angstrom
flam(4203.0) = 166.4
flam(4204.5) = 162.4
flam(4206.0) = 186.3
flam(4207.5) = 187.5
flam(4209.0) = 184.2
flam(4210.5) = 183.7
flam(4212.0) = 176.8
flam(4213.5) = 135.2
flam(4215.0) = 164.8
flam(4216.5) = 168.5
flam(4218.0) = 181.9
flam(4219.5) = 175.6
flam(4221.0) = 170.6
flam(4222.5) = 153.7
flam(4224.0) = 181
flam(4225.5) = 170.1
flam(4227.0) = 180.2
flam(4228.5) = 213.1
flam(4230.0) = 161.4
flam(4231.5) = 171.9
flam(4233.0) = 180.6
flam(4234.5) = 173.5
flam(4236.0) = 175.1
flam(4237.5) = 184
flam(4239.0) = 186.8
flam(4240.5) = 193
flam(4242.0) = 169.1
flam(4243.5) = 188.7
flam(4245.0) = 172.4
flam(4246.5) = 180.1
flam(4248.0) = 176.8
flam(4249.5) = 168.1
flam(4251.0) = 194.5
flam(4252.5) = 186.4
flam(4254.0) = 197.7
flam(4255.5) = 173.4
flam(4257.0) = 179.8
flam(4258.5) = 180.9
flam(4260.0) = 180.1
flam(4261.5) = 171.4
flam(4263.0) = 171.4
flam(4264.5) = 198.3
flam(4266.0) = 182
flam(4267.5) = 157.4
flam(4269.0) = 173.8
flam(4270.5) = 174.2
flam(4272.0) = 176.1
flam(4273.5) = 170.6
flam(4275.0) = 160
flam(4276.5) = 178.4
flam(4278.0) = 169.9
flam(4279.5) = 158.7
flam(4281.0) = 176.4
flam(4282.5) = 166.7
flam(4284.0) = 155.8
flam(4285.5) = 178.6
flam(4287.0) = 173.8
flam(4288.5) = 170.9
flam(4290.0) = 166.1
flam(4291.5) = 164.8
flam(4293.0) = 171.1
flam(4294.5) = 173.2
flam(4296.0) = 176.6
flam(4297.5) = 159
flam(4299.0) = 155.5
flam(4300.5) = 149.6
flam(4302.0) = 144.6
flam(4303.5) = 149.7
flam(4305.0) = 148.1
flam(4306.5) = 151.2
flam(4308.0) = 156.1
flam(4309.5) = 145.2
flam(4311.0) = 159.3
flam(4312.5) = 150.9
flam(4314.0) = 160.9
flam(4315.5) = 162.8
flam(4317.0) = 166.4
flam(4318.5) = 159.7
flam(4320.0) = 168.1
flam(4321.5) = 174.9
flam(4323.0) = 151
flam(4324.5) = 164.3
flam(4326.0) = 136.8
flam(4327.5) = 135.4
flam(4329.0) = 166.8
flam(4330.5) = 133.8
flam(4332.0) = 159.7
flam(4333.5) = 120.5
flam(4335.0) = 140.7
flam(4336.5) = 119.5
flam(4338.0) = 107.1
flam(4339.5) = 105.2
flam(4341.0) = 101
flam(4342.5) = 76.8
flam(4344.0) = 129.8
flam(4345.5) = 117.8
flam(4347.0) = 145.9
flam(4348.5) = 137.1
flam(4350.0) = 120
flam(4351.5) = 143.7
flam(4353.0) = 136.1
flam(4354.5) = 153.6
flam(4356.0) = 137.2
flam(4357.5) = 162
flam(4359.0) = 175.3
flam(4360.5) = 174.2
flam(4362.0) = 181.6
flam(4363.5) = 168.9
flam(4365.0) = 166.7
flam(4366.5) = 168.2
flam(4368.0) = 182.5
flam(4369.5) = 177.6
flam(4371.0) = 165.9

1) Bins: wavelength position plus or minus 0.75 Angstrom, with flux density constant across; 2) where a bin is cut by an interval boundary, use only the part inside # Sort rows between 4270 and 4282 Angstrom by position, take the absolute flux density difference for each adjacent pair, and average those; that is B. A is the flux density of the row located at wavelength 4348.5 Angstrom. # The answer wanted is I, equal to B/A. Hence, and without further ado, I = 0.08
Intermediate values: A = 137.1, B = 11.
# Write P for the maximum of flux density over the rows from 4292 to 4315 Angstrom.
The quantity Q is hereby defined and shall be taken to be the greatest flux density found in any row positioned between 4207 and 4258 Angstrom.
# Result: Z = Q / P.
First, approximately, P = 176.6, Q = 213.1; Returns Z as 1.21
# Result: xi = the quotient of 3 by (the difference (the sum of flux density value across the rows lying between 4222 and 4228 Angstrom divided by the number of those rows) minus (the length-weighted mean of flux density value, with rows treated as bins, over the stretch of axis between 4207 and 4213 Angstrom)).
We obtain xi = -0.3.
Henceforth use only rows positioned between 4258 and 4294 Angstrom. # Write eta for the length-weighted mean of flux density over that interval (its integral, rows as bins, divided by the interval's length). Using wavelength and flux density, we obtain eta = 172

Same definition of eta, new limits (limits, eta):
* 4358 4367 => 172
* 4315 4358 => 139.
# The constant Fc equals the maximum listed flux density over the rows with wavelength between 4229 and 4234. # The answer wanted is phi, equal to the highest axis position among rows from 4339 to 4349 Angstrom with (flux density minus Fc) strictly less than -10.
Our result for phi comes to 4348.5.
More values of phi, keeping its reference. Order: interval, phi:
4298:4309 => 4308.0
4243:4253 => 4249.5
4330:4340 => 4339.5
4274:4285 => 4284.0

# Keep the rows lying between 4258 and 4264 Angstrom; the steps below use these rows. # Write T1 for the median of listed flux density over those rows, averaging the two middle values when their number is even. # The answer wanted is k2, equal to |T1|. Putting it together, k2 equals 176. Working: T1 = 176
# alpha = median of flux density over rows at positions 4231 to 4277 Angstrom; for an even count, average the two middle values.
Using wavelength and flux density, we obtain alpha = 177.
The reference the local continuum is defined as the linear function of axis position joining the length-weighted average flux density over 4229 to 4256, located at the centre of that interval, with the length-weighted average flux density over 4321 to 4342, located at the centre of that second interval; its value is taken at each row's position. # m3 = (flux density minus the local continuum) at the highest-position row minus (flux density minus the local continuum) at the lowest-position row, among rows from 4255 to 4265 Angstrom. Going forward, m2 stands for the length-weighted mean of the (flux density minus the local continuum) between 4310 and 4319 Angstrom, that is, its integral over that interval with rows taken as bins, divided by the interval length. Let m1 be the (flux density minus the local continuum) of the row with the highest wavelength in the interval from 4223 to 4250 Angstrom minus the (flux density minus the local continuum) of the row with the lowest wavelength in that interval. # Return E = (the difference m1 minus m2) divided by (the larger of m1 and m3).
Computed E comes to -0.5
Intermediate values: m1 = 0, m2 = 15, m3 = 29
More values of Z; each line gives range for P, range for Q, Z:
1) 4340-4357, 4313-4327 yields 1.14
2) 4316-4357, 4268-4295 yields 1.02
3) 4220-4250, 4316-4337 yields 0.82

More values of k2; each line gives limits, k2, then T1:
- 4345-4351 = 129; 129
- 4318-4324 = 164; 164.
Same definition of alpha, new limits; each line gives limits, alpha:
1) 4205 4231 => 177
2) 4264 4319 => 165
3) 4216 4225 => 173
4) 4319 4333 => 160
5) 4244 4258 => 180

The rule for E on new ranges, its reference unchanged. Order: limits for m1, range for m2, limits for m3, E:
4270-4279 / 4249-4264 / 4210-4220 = 14.7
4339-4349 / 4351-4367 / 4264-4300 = -0.1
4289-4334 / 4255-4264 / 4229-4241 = -0.8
